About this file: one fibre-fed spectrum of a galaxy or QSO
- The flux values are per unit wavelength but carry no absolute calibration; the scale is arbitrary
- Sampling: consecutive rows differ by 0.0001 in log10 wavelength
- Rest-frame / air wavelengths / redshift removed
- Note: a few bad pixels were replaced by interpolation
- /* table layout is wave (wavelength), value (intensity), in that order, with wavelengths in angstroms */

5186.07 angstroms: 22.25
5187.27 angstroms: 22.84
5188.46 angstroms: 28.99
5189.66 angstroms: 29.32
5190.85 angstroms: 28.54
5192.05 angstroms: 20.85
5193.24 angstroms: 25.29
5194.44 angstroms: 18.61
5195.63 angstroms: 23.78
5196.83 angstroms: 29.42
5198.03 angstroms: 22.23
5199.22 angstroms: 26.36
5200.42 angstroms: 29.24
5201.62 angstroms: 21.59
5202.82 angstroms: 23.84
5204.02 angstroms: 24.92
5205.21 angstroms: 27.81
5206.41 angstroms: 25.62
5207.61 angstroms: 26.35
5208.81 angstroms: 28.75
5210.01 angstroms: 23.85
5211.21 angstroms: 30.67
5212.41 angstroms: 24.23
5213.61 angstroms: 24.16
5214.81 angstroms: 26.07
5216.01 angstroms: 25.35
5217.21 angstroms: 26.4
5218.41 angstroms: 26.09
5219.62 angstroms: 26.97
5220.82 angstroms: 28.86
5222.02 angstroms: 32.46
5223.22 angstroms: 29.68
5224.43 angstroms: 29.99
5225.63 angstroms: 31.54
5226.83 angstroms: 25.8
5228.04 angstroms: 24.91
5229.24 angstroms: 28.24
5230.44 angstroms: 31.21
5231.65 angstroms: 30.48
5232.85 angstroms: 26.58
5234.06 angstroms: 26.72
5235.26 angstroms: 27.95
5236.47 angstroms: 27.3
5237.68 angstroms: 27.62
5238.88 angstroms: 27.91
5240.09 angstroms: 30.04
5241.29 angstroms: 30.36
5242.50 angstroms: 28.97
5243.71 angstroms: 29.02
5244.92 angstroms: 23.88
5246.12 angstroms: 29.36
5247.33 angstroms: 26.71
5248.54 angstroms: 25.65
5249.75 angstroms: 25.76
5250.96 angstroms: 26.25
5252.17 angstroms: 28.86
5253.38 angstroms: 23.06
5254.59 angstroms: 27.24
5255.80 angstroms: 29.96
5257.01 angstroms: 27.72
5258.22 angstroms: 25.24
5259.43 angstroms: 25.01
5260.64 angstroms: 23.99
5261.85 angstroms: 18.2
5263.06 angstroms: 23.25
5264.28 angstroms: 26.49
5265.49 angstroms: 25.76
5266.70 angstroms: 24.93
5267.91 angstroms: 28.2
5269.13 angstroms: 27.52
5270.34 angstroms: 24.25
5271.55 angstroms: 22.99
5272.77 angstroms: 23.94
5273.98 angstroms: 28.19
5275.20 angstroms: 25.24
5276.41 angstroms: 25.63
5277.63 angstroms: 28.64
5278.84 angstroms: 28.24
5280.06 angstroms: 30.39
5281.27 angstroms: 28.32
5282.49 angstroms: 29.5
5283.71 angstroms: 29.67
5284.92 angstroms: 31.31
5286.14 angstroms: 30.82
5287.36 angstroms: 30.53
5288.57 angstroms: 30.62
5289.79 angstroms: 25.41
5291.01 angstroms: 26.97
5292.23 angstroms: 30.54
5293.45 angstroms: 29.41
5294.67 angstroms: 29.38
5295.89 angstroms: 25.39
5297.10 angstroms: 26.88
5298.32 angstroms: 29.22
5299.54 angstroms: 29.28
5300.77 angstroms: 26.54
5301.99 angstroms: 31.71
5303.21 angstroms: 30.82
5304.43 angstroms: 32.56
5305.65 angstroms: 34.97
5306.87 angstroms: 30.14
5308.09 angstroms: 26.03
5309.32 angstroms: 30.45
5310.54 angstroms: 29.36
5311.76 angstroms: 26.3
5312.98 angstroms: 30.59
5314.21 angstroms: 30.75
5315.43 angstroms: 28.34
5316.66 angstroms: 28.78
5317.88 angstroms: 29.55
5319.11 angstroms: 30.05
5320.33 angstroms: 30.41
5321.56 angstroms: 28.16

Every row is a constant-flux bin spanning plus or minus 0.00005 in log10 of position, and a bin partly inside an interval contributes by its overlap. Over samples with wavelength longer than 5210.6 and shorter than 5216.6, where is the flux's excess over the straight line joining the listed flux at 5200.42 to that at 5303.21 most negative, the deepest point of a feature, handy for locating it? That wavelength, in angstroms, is 5213.61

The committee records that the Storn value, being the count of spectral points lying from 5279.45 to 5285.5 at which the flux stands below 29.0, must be 1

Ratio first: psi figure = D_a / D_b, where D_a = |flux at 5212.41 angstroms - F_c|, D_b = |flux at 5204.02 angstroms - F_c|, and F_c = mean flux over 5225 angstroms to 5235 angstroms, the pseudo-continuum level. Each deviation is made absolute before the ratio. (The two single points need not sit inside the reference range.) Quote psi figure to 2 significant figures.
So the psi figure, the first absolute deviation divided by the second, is 1.2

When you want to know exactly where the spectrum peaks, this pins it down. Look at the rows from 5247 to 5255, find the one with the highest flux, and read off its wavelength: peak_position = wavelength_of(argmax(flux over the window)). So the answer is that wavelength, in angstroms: 5252.17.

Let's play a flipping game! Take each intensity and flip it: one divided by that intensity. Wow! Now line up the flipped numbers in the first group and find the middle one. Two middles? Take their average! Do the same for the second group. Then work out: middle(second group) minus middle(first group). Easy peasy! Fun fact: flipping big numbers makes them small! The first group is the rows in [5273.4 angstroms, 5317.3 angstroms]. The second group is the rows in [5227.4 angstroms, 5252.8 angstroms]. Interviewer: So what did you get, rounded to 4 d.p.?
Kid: 0.0018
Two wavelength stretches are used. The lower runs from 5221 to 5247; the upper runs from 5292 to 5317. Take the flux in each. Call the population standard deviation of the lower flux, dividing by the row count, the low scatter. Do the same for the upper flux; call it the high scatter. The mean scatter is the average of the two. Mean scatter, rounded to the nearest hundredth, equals 2.21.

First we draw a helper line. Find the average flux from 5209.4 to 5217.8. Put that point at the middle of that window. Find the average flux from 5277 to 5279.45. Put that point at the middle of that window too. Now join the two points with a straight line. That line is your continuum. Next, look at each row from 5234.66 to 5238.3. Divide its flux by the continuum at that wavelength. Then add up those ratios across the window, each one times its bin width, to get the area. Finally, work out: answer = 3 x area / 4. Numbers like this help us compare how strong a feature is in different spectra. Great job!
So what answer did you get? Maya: 2.8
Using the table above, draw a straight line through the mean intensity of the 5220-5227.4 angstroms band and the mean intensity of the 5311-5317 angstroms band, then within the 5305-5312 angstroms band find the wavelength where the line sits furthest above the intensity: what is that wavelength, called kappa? 5308.09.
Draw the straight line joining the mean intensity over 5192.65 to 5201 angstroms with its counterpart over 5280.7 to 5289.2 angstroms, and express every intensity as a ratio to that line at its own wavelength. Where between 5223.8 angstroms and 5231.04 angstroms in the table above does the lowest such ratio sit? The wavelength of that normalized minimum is 5228.04 angstroms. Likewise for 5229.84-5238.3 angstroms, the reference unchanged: 5232.85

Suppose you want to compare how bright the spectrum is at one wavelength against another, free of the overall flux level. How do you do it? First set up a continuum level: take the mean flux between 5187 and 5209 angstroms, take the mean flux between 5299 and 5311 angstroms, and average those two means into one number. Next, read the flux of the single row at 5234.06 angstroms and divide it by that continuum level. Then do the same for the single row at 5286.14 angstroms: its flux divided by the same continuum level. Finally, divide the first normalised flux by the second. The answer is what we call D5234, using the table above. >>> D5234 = 0.87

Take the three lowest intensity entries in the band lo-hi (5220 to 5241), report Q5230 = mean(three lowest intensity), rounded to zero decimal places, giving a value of 26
